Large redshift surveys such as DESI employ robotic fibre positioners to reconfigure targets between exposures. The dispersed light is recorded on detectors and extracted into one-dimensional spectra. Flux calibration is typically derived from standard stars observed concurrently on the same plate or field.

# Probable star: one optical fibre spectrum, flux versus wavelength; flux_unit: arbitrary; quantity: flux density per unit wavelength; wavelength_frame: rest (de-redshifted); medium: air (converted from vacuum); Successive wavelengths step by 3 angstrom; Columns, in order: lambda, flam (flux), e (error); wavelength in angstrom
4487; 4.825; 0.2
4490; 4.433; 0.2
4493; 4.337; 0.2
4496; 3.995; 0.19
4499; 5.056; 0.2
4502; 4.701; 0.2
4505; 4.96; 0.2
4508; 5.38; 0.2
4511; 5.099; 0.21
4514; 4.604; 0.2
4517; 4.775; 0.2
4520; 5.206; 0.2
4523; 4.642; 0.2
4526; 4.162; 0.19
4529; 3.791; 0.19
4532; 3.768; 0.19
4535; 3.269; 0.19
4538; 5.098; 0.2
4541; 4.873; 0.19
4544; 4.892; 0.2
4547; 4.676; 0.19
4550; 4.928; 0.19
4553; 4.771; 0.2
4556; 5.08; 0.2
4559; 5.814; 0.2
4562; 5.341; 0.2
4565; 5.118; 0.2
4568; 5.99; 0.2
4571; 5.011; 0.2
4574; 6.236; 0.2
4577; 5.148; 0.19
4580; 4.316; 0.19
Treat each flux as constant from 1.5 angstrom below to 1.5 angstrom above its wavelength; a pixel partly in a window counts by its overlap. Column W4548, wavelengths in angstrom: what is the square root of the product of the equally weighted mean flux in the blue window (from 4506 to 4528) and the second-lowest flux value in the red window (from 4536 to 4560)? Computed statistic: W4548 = 4.8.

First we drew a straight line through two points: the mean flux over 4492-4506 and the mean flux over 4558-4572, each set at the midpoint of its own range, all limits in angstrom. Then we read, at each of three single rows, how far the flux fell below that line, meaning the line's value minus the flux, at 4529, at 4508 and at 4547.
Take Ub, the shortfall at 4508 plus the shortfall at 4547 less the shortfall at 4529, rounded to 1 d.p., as -1.3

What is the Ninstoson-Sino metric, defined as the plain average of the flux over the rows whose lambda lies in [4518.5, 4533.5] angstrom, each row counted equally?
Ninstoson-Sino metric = 4.3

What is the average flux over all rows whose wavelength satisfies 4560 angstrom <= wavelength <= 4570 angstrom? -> 5.5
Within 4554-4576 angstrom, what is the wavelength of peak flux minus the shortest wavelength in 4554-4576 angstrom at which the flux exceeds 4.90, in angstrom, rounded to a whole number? 18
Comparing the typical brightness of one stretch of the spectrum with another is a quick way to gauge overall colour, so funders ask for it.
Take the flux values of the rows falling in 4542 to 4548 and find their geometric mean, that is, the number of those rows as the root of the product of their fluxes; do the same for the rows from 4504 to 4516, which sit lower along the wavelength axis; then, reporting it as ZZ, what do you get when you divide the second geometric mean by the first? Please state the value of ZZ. 1.05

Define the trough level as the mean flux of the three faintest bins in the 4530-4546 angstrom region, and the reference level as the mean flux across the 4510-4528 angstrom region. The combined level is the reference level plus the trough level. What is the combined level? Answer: 8.7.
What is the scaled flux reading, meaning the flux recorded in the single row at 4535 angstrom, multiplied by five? 16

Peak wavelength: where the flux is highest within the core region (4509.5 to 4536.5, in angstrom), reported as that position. 4520 angstrom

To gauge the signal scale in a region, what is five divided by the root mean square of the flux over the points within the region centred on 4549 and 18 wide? 1.03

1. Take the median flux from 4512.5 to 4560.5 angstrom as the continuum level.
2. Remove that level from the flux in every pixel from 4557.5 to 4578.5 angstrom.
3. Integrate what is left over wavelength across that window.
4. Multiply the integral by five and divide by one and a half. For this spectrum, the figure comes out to 52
